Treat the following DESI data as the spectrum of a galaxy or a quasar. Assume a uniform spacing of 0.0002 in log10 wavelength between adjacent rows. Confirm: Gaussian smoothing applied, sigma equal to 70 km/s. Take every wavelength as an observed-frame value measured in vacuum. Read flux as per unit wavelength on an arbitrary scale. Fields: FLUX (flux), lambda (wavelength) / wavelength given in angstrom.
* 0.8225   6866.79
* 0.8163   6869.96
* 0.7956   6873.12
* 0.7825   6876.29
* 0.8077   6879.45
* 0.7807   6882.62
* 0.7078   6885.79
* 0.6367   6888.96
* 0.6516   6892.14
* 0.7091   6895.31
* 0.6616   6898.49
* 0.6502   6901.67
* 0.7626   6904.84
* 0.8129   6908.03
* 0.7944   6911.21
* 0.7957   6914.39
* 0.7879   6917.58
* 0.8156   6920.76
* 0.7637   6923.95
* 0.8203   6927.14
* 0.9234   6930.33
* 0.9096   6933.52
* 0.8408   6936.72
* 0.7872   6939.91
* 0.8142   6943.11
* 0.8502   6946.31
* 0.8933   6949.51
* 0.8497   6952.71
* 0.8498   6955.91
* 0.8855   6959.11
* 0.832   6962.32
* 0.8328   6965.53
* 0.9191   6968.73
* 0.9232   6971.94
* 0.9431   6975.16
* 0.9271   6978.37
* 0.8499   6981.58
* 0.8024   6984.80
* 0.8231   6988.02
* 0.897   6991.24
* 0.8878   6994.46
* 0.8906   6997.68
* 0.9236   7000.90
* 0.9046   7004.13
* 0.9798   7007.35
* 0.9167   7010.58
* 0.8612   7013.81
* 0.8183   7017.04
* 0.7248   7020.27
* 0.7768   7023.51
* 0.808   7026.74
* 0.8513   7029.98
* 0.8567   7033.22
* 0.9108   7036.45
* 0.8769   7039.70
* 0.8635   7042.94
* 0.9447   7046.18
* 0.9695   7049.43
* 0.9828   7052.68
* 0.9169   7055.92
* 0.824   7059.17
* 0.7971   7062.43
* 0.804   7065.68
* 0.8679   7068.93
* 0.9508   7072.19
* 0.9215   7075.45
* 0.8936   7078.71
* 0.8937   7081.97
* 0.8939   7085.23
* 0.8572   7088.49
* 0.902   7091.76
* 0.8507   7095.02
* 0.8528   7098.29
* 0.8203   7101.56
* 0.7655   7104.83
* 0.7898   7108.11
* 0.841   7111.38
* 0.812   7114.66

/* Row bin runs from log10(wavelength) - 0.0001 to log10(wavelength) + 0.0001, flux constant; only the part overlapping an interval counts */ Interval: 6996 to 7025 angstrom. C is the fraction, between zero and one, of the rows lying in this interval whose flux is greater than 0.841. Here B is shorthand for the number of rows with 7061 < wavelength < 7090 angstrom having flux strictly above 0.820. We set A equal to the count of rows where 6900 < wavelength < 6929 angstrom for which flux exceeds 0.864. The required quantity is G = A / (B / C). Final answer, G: 0.00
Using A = 0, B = 7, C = 0.7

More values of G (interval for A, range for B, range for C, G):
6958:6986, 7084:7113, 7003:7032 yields 0.40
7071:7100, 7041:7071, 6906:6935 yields 0.19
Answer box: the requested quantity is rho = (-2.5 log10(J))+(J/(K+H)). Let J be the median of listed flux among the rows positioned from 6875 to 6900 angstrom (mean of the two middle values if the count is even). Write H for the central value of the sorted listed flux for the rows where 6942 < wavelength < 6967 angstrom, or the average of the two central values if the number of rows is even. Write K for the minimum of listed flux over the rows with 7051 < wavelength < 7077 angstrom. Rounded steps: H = 0.850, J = 0.708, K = 0.7971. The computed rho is 0.804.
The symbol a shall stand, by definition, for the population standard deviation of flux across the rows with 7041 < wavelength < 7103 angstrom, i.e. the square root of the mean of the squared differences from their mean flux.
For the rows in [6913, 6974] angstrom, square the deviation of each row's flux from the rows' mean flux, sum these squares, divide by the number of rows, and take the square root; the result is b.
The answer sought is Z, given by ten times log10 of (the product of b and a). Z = -25.9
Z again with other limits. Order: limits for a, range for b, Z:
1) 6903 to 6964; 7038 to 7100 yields -26.4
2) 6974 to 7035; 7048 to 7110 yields -24.3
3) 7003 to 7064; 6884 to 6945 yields -22.5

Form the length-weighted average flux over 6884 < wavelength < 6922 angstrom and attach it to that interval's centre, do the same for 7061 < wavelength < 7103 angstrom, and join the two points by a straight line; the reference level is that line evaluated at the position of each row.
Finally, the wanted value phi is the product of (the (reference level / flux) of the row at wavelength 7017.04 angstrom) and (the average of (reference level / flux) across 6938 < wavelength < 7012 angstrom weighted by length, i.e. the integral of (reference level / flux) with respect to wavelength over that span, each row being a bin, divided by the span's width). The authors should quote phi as 0.90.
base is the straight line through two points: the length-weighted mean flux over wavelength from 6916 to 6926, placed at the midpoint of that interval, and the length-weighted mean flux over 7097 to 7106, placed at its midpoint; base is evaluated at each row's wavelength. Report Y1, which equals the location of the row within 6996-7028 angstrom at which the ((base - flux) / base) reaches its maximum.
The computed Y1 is 7020.27 angstrom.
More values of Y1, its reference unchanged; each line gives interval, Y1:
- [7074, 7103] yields 7101.56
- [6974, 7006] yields 6984.80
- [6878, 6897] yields 6888.96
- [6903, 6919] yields 6904.84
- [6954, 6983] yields 6962.32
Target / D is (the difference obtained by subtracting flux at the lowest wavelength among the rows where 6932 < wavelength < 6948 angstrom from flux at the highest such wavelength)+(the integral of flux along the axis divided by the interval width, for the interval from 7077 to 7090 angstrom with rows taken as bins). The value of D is 0.83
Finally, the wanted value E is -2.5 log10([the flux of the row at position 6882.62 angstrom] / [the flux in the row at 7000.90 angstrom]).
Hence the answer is 0.18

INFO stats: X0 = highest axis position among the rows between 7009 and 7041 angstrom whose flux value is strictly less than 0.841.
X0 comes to 7026.74 angstrom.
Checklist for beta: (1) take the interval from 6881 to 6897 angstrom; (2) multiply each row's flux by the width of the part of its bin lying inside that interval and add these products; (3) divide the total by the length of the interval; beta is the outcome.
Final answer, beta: 0.697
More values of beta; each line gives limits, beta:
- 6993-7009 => 0.918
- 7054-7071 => 0.848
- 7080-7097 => 0.880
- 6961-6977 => 0.892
